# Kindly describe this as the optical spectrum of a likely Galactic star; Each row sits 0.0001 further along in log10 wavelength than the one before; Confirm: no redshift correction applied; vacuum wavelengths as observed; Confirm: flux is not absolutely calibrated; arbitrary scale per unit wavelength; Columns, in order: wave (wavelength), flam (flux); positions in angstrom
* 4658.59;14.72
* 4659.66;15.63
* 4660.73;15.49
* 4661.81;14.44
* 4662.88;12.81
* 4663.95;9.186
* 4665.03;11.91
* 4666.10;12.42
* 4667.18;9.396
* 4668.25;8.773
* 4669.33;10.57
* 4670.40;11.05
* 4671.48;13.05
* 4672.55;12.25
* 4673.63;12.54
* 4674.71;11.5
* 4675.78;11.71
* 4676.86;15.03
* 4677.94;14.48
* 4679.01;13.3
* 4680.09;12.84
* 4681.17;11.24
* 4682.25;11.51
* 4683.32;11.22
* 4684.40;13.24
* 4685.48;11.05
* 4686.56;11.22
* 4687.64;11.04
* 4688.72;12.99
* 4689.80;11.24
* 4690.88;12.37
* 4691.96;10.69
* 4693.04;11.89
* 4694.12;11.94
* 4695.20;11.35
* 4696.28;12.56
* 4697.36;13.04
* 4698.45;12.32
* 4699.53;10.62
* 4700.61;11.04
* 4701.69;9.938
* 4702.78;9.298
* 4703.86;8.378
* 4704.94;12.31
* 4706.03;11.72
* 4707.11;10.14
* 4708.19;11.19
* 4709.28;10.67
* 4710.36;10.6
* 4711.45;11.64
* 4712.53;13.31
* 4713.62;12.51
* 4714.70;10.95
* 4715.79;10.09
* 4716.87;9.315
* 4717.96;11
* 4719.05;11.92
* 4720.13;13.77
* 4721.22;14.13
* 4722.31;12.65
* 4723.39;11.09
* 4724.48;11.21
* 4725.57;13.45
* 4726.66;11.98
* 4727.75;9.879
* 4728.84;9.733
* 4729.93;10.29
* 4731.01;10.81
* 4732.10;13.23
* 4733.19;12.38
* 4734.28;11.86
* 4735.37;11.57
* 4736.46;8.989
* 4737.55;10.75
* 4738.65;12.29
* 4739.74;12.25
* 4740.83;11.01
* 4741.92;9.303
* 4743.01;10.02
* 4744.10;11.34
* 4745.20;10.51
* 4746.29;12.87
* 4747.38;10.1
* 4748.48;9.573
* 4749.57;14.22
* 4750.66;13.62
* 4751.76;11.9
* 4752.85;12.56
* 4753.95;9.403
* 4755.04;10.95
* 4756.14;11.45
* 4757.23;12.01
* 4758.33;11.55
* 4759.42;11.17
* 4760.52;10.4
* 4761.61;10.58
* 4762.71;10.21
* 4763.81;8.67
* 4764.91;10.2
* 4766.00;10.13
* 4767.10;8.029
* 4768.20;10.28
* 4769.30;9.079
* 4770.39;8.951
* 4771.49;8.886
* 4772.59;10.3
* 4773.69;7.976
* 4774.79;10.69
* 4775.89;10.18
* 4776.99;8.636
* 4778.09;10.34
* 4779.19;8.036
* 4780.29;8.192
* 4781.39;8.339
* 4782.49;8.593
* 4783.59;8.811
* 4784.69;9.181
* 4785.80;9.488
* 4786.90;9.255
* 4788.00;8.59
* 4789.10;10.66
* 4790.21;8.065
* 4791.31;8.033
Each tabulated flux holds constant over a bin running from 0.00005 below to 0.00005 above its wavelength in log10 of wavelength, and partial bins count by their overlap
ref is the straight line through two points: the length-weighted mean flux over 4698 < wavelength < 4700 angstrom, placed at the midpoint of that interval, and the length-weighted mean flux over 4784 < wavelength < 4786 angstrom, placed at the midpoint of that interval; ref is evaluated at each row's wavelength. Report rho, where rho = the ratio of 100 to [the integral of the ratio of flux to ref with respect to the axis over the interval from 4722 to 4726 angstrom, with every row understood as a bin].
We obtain 22.5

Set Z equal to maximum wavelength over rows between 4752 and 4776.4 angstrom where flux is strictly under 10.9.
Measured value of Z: 4775.89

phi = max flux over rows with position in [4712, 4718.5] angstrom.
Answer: 13.31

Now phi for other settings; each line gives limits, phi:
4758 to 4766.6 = 11.55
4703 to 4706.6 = 12.31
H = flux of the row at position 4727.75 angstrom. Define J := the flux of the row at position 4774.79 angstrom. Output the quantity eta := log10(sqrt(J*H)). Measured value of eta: 1.012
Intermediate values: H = 9.879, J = 10.69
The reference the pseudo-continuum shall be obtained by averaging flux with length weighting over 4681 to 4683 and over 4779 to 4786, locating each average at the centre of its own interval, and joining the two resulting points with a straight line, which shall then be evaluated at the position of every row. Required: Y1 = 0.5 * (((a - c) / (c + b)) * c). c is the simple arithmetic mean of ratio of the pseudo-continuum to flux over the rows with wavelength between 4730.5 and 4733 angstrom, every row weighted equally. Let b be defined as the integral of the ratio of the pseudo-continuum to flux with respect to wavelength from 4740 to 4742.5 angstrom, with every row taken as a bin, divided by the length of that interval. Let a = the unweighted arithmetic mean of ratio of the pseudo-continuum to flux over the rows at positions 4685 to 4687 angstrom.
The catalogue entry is 0.04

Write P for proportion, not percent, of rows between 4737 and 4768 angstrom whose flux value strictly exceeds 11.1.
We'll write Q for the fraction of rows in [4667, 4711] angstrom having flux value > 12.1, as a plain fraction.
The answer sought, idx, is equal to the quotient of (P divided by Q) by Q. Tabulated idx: 3.7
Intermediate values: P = 0.43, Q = 0.341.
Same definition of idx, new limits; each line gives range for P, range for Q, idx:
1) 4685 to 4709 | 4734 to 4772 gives 20.1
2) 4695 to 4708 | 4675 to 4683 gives 1.5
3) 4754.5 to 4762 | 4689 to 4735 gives 6.0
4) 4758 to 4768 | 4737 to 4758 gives 2.2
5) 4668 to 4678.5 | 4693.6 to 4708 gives 7.4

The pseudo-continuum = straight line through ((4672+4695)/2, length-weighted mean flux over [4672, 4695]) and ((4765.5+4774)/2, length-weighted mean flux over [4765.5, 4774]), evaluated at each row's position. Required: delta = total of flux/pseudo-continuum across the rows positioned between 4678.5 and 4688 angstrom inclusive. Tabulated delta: 8.8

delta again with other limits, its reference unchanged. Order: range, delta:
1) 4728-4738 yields 9.5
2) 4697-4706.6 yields 8.6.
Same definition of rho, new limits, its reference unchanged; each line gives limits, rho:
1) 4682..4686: 25.1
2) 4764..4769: 20.3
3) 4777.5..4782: 23.9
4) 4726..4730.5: 22.6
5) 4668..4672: 27.8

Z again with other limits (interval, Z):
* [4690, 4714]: 4710.36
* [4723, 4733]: 4731.01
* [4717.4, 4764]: 4763.81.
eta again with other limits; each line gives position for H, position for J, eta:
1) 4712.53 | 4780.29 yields 1.019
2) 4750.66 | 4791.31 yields 1.020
